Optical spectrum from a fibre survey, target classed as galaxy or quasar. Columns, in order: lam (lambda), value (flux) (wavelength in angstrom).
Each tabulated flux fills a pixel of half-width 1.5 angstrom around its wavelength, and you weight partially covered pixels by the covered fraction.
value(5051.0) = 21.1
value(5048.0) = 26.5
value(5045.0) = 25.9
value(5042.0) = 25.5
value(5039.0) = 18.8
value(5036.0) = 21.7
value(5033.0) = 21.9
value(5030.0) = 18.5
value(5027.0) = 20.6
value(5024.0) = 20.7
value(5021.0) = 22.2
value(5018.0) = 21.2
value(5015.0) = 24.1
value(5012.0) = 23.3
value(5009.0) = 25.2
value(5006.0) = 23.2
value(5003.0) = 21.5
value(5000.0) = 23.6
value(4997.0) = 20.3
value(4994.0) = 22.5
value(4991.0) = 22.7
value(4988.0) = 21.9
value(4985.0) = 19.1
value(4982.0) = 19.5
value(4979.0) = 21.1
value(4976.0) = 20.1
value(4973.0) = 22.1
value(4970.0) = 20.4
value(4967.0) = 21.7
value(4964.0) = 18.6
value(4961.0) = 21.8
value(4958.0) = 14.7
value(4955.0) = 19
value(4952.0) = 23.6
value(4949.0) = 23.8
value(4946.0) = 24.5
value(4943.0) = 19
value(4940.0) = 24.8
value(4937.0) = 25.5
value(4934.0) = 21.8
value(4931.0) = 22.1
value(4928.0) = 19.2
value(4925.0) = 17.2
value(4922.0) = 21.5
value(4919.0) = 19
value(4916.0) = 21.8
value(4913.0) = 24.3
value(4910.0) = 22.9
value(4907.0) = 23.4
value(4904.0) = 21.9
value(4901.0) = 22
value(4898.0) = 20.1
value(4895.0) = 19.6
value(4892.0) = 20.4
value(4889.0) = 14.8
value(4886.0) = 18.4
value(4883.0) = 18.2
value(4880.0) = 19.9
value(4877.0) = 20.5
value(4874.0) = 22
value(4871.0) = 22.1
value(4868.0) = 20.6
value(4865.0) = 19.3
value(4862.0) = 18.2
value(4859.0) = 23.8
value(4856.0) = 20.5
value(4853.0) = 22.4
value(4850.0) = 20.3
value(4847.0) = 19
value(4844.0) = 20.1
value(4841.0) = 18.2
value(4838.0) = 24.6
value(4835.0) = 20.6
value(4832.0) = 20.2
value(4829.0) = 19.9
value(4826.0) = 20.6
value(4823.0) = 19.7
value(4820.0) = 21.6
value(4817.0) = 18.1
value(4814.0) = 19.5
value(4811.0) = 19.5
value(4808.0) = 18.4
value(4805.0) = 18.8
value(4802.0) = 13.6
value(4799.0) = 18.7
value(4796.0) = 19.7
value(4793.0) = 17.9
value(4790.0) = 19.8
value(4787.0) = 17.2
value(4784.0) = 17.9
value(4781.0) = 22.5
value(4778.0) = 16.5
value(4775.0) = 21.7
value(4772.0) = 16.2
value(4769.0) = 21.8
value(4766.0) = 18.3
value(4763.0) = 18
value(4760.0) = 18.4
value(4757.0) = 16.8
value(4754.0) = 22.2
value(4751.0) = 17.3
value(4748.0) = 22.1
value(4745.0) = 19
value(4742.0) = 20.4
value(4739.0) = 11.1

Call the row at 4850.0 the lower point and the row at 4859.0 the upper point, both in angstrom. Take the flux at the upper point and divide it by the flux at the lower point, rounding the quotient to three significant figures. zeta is 1.17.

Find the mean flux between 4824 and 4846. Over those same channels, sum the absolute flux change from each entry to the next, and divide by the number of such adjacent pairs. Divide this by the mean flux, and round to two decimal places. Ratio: 0.11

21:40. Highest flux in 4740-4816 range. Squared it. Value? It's 506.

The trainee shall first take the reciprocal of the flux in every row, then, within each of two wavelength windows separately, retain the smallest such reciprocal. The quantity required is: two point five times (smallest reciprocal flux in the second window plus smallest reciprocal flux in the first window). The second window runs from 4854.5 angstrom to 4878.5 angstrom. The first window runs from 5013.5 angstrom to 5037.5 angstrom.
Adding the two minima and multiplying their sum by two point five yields 0.209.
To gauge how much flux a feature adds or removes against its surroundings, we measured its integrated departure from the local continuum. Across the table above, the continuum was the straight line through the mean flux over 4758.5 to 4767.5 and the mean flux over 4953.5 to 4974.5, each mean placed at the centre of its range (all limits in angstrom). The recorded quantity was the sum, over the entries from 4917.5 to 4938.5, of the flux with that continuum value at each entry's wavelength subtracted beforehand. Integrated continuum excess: 10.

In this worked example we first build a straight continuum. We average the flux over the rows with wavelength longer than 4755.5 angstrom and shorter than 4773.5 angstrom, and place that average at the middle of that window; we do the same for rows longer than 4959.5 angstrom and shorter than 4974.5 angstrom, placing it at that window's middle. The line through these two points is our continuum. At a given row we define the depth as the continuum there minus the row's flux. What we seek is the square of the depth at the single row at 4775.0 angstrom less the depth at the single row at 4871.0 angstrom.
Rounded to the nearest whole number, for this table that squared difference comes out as 1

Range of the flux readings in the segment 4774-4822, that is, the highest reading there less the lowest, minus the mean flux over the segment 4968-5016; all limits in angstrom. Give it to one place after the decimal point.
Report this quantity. -13.0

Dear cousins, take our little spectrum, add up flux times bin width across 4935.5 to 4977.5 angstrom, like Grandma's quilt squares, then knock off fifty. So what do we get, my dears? 849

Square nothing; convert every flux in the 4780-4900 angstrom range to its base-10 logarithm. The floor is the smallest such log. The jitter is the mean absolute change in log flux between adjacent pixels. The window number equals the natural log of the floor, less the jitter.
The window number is 0.079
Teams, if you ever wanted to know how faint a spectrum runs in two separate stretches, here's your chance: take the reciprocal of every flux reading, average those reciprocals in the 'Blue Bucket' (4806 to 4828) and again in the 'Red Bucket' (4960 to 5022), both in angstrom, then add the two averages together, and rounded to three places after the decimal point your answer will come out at 0.097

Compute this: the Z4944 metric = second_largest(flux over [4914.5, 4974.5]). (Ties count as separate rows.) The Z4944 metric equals 24.8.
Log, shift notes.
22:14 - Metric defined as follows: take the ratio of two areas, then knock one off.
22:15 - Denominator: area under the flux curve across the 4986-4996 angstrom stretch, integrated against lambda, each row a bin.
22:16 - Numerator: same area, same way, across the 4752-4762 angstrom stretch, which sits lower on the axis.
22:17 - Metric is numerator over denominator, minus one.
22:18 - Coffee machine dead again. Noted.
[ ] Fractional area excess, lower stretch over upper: -0.14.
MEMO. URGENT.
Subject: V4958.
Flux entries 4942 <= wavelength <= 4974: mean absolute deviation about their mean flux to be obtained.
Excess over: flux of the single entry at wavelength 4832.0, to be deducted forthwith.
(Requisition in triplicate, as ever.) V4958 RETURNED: -17.9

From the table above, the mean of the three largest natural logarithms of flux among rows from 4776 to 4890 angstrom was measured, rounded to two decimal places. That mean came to 3.16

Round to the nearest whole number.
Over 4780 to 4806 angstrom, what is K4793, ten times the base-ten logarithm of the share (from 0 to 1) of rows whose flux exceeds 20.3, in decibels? -10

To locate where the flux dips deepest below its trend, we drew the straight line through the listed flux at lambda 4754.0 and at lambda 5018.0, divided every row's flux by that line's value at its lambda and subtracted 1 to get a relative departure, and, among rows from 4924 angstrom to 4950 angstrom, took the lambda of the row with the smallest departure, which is 4925.0 angstrom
